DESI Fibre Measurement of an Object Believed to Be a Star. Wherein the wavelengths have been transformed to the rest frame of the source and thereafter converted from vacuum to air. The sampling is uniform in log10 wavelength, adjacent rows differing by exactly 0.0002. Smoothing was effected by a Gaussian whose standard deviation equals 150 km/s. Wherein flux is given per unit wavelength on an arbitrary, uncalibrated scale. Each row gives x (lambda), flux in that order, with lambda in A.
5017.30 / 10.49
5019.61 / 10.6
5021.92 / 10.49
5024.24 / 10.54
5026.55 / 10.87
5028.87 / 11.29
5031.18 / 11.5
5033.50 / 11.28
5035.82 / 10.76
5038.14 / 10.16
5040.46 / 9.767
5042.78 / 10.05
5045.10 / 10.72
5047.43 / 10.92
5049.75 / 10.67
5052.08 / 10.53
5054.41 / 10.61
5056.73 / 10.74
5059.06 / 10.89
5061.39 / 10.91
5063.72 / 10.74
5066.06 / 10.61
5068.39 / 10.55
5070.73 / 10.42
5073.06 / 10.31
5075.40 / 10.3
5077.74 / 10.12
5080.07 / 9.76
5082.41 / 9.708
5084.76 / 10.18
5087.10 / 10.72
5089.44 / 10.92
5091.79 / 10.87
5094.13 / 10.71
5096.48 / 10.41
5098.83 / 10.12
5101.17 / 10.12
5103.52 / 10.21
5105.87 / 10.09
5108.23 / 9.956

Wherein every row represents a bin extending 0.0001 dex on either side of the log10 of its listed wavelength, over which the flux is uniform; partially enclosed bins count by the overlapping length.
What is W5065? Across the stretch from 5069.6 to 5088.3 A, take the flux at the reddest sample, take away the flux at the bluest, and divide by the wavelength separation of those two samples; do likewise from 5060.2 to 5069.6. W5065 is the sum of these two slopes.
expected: -0.033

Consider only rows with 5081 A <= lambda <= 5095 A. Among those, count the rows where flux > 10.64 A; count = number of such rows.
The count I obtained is 4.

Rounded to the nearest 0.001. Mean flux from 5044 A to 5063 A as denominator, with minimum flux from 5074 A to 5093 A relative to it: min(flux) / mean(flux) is 0.903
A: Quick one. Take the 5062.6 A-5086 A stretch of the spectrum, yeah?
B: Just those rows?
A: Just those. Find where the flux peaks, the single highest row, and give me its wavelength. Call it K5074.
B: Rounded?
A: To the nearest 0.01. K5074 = 5063.72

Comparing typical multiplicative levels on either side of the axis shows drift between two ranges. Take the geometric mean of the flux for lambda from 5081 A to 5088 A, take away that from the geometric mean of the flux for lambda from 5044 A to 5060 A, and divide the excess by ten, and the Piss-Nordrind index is 0.053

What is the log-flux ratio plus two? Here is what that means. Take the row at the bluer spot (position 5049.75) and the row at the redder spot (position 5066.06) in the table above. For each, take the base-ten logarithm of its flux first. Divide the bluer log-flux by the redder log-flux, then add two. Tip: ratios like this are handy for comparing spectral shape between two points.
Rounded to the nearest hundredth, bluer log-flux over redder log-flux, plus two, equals 3.00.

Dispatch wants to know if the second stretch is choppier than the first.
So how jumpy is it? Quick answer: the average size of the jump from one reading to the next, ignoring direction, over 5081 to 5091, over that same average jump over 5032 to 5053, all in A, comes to 1.1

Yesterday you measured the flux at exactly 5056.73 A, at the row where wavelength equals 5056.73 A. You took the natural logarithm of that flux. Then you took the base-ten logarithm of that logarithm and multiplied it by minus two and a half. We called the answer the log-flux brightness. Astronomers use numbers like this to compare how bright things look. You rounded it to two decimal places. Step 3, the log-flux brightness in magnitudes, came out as -0.94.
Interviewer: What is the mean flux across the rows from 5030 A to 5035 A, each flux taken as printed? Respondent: 11.4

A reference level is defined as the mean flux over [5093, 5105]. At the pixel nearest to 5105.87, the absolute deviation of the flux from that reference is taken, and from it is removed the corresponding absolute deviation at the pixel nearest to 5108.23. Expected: -0.13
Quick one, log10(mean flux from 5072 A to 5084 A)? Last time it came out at 1.002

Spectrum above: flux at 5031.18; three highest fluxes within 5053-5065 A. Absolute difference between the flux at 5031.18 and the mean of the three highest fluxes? 0.65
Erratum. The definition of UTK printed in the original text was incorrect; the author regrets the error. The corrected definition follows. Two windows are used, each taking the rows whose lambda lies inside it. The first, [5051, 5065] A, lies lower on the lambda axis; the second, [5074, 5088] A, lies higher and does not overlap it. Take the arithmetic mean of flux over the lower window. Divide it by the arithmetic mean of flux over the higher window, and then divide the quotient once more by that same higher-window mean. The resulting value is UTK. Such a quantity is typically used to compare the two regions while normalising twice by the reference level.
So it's 0.105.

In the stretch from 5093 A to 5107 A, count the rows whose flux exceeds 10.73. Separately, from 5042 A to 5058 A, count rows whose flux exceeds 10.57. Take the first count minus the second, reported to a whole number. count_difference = -5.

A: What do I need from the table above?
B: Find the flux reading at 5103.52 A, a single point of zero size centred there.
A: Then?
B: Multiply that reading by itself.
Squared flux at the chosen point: 104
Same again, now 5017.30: 110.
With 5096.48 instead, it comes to 108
